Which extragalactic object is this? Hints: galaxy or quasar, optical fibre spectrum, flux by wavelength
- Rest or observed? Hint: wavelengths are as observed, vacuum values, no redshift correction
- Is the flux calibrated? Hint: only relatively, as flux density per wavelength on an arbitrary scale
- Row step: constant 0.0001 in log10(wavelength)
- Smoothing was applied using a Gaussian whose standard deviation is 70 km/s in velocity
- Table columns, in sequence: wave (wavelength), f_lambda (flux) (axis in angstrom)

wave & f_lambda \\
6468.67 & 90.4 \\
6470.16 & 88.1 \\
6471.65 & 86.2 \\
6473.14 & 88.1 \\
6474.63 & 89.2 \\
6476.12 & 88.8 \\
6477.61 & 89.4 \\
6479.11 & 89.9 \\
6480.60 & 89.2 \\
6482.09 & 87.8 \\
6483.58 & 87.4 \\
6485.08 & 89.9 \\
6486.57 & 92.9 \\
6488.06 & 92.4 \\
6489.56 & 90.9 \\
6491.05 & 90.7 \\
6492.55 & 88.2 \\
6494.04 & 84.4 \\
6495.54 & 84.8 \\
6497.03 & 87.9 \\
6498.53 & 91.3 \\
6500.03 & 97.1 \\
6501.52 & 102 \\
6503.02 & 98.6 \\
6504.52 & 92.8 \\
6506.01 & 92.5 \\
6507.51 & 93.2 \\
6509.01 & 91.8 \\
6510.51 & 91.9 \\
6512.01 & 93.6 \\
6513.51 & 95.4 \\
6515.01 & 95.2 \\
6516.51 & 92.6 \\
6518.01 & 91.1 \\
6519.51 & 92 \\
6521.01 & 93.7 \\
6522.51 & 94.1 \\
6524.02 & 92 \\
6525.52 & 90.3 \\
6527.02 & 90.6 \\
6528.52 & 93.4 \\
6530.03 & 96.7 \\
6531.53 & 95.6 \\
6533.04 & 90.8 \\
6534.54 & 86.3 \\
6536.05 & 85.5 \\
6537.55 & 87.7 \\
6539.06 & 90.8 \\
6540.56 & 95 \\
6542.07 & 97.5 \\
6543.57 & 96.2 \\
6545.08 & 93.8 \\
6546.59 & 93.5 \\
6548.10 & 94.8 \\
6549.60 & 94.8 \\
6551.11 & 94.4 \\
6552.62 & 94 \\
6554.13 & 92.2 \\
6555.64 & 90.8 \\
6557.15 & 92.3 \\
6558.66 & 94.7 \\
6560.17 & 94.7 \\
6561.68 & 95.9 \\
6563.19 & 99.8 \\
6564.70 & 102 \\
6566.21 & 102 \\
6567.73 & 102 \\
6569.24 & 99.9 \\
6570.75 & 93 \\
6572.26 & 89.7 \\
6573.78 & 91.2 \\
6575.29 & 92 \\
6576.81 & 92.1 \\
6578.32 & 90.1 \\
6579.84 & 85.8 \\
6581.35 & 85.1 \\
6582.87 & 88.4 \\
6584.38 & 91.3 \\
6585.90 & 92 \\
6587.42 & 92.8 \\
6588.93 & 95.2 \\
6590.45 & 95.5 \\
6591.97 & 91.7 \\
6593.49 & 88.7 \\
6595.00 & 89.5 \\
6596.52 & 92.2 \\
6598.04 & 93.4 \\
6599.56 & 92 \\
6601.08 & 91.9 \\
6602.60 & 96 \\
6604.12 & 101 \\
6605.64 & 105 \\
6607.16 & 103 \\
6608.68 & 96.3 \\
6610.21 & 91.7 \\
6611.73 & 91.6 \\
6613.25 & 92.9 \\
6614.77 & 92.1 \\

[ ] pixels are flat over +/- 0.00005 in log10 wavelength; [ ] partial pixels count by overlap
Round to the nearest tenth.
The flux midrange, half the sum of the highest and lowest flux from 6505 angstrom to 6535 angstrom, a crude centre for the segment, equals 91.5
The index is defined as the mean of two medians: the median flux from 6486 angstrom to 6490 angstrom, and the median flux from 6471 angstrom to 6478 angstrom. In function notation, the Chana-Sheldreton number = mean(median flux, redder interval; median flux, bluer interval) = 90.6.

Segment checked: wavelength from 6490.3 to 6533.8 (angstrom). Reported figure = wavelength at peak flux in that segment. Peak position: 6501.52 angstrom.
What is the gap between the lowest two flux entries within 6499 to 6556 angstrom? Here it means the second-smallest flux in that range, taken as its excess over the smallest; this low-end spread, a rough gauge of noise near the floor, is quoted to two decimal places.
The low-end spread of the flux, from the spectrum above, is 0.80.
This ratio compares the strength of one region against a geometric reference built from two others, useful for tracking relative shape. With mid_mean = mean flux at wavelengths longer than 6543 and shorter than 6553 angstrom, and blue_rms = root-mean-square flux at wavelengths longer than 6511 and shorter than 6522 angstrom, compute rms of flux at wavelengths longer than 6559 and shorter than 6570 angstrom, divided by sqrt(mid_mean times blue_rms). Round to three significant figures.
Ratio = 1.06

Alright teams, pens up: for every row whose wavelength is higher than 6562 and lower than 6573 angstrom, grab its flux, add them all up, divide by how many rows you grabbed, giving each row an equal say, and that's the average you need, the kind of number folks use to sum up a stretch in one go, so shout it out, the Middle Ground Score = 98.3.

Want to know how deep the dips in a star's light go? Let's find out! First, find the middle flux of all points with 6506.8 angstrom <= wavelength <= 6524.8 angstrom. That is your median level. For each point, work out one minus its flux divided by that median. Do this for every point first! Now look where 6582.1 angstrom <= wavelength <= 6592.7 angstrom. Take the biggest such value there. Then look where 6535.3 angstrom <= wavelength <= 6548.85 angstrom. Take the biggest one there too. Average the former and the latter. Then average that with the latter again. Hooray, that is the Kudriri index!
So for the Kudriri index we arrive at 0.072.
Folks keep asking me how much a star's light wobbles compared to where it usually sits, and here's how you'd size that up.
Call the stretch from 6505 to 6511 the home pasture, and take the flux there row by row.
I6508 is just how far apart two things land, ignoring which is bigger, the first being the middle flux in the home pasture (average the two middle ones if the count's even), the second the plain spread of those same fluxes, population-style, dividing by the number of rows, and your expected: 91.6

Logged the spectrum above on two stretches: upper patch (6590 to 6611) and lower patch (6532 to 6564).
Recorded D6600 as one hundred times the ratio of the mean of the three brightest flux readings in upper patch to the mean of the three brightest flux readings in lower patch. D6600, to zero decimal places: 105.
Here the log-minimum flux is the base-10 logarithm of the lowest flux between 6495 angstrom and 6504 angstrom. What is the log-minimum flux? 1.93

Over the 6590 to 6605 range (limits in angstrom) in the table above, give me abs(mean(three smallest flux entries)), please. 90.0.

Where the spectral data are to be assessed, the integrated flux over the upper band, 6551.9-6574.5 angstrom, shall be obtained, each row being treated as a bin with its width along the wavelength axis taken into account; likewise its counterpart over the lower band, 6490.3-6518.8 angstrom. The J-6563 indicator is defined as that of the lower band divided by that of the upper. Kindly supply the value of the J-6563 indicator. 1.2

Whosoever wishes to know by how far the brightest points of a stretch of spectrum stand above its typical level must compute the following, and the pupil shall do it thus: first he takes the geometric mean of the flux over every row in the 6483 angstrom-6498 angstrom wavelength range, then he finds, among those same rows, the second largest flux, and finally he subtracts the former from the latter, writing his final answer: 3.5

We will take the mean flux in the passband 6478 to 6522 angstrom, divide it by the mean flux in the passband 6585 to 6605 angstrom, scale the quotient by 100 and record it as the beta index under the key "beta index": 98.4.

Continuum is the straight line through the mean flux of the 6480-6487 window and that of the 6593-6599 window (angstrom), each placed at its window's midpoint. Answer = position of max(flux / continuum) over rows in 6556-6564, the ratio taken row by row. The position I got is 6563.19 angstrom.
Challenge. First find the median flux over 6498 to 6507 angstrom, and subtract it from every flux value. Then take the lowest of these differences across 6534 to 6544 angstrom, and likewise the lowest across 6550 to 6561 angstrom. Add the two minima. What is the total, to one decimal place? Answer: -13.6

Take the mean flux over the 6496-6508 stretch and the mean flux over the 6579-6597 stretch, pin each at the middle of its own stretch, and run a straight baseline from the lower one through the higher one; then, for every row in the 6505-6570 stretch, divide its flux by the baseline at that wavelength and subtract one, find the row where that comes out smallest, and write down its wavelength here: 6536.05 angstrom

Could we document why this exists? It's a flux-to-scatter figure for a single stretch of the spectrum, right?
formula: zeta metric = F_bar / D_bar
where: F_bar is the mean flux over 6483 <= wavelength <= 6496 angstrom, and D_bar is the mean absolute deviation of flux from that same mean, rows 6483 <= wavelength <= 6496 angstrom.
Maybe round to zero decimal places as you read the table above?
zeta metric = 35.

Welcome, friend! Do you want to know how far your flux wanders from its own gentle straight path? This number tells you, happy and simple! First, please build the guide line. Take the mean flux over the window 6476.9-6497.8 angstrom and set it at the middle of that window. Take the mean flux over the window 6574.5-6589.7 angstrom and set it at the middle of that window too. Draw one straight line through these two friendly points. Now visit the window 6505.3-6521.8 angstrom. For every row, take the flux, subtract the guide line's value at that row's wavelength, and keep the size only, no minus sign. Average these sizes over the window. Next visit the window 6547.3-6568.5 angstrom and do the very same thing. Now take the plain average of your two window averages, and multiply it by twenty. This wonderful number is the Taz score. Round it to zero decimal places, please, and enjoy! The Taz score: 95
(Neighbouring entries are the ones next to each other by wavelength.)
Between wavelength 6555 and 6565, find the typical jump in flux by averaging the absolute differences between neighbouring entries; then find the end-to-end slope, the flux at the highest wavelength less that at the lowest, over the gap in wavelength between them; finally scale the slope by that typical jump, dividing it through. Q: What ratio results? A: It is 0.66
